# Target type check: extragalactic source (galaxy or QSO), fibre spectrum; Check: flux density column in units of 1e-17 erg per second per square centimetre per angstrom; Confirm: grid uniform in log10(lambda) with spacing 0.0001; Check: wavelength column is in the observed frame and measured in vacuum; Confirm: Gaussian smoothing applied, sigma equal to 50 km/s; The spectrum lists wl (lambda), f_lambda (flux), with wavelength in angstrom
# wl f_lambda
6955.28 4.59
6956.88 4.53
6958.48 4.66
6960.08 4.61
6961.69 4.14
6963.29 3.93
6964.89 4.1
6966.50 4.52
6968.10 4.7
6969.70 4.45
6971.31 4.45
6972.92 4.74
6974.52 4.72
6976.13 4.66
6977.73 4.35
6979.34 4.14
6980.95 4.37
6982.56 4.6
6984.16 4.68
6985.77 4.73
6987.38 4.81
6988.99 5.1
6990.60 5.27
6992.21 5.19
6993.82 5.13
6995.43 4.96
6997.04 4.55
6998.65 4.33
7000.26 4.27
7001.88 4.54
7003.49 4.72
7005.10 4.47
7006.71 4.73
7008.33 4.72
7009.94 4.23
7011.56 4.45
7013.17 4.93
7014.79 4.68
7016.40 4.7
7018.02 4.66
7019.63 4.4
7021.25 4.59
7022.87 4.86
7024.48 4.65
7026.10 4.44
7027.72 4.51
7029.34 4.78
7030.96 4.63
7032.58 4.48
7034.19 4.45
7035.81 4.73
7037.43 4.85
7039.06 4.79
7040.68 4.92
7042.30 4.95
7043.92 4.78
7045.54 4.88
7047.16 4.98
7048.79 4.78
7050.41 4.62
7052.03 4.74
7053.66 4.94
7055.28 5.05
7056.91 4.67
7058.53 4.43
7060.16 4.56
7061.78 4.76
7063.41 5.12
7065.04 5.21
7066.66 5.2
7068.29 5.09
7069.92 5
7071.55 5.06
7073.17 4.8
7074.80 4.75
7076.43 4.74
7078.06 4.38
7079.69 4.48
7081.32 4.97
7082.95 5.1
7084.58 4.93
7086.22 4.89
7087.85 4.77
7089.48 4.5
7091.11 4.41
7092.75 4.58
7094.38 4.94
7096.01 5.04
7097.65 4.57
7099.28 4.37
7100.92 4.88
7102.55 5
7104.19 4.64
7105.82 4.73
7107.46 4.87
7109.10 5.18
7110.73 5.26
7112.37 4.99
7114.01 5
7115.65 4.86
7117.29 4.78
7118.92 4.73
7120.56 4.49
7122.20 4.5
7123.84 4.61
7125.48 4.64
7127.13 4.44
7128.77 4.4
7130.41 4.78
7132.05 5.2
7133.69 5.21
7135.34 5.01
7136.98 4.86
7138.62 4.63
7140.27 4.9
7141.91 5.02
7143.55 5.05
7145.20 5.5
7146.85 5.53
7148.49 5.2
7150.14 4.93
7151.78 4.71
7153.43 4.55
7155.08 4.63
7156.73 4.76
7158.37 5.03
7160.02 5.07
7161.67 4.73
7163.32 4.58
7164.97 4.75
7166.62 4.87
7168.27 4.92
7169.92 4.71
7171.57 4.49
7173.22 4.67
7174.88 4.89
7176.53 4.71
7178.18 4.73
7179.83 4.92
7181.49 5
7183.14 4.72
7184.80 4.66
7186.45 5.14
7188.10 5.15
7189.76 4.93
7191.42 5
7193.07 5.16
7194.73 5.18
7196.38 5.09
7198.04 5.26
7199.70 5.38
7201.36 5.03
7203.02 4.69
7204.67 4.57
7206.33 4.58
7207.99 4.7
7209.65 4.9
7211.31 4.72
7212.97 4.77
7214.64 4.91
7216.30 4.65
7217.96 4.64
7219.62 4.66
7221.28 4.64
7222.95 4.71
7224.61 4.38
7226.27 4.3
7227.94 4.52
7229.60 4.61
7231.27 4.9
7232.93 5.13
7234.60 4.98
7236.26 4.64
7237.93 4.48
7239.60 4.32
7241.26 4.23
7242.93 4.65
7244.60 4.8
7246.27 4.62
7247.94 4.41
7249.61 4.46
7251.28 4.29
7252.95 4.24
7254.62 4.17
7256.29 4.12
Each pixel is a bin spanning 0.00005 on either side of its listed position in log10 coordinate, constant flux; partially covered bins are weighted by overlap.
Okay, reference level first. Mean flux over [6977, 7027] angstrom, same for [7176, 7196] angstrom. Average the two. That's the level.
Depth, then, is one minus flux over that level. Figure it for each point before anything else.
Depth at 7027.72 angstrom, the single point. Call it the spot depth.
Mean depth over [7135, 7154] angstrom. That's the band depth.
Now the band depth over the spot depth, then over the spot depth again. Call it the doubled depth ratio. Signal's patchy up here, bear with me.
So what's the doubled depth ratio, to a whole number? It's -11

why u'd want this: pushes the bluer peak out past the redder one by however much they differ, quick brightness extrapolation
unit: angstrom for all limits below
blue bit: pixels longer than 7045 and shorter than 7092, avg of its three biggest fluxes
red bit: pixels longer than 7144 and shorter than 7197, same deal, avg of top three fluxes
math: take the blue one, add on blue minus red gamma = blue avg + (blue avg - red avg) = 4.9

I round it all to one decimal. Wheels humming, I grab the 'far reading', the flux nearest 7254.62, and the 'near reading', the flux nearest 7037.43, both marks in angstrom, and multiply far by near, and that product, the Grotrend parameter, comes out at 20.2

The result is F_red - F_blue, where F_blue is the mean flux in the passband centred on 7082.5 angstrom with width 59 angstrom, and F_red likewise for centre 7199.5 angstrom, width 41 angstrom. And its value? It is 0.07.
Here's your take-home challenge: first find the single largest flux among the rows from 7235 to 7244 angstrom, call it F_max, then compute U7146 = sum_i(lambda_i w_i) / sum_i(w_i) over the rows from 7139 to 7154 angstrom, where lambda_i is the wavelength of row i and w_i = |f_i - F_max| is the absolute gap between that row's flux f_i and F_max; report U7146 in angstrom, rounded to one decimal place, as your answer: 7145.9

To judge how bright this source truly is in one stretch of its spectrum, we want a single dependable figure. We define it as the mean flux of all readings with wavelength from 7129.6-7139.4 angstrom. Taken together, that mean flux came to 4.95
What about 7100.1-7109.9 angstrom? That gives 4.88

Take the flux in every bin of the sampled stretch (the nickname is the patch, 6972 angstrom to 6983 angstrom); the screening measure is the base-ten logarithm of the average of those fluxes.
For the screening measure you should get 0.654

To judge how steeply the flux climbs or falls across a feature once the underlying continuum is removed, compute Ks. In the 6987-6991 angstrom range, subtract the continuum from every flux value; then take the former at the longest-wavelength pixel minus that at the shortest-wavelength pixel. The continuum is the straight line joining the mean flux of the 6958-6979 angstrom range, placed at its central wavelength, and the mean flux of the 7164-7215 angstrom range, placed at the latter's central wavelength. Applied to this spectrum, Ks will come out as 0.5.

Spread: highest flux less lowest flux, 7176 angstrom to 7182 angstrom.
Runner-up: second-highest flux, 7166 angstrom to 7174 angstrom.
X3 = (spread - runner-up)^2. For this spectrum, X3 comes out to 21.0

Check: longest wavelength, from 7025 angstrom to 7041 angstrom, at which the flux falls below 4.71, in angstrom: 7034.19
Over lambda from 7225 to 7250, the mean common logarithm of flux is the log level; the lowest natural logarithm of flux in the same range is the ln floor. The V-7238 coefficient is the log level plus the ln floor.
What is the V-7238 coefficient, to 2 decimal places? 2.10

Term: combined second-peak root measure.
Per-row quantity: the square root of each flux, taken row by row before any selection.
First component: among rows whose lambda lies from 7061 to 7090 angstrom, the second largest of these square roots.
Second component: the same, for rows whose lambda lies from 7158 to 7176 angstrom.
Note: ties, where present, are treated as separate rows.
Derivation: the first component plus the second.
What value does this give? 4.52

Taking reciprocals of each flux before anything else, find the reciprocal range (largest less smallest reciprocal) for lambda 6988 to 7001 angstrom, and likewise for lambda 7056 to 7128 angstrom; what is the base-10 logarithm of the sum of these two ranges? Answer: -1.08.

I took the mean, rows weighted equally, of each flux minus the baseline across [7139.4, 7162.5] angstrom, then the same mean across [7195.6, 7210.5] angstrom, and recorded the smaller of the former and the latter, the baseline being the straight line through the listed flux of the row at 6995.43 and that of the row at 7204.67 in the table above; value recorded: 0.30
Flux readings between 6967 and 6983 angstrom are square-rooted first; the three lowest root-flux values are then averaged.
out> 2.07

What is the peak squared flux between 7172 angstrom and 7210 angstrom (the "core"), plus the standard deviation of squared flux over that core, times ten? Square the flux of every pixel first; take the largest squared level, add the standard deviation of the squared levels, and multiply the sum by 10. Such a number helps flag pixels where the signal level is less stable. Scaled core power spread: 312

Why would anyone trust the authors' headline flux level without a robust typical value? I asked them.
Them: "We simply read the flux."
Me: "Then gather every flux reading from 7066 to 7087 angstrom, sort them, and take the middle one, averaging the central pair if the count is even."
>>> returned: 4.93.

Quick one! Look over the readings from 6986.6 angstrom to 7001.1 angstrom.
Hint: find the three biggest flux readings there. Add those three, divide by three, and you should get 5.2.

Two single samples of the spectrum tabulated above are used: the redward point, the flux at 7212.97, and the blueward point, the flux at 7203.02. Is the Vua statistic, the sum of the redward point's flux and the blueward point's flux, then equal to 9.5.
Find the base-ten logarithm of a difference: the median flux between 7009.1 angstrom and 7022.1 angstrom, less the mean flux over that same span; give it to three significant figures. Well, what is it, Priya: -1.35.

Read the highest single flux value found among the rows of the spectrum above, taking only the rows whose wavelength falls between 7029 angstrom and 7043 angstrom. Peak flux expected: 4.95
